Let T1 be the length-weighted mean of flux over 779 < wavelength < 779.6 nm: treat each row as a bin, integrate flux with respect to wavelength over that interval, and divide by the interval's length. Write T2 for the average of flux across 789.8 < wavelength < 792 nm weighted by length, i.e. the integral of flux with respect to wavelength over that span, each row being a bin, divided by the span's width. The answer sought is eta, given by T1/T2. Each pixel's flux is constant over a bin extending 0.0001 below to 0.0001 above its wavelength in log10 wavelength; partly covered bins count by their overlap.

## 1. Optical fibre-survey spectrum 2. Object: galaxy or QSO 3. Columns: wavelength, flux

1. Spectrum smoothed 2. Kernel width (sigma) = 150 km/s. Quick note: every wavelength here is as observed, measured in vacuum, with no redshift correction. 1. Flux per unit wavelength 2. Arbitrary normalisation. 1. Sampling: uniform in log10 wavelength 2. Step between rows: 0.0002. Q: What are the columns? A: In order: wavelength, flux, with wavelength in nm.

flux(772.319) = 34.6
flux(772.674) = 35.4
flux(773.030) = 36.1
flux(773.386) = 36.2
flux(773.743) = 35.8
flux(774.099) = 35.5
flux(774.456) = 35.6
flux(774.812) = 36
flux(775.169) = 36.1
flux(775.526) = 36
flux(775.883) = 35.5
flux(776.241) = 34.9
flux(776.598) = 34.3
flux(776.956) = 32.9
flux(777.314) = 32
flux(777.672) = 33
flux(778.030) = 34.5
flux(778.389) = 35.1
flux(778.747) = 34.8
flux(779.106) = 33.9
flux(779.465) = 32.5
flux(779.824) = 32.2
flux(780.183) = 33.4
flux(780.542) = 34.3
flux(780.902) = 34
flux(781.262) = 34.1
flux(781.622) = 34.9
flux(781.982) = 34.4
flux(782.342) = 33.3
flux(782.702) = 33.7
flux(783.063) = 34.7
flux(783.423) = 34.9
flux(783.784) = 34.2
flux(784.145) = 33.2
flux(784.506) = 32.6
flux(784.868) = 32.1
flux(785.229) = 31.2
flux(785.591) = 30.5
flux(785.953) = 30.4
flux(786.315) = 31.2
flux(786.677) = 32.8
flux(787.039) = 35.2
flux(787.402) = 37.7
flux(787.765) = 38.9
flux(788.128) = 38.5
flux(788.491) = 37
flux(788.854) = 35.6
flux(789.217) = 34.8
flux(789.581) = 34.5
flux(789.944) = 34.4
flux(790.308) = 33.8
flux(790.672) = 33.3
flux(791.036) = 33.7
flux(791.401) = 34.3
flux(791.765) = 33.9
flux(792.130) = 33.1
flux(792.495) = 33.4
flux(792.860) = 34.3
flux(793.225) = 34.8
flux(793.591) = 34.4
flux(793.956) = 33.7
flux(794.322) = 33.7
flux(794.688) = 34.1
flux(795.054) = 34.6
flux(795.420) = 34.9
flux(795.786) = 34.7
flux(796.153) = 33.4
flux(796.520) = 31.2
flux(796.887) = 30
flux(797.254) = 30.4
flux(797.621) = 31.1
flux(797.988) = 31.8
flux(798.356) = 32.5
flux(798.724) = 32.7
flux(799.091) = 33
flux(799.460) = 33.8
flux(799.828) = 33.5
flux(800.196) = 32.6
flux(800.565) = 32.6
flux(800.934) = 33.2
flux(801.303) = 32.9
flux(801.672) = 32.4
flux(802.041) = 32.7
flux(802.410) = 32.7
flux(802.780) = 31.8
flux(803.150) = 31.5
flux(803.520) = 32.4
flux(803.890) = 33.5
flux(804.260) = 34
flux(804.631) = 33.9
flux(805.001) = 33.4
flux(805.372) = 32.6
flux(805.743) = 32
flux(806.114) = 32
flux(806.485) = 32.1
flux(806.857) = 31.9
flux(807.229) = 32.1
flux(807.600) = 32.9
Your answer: 0.98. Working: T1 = 33.2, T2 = 33.9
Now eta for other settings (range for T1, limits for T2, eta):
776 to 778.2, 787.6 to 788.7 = 0.88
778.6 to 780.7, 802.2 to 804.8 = 1.02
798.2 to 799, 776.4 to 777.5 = 0.99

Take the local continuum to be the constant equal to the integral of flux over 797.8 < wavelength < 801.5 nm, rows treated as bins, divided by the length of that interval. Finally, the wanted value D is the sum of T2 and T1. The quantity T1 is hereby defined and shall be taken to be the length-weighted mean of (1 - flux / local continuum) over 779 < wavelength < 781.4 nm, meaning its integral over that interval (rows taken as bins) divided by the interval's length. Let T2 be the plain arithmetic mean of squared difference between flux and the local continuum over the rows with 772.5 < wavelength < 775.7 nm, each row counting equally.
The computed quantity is 9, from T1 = -0.019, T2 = 9.1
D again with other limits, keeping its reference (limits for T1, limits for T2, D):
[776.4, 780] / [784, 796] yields 5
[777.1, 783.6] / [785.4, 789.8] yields 12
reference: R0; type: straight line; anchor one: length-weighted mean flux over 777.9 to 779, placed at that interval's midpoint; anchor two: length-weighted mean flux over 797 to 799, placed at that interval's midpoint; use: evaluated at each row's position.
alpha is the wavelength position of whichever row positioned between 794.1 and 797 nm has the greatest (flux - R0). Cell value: 795.420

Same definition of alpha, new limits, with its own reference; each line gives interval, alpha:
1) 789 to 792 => 789.217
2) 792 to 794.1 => 793.225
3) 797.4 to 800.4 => 799.460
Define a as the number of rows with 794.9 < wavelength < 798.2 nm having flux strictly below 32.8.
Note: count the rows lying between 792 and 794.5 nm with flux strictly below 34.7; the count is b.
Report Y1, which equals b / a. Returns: 1.2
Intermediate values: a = 5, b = 6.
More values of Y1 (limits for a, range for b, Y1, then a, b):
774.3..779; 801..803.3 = 6.0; 1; 6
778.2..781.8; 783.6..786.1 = 3.5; 2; 7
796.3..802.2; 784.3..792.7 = 1.5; 11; 16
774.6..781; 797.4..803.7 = 5.7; 3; 17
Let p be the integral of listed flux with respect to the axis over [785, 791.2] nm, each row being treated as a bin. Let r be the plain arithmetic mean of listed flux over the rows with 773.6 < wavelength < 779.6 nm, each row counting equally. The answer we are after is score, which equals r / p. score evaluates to 0.1627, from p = 213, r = 34.6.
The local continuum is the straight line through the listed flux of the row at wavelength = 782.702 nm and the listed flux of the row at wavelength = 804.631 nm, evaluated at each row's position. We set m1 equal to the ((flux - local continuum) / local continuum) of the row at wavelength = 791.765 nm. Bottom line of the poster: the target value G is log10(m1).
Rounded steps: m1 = 0.00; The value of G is -2.46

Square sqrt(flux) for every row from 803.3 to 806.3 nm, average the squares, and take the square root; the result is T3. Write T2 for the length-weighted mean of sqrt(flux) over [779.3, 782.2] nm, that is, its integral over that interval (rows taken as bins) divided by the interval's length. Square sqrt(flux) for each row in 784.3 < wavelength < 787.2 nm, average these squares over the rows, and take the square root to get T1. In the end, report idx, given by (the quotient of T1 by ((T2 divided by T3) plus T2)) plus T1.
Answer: 6.5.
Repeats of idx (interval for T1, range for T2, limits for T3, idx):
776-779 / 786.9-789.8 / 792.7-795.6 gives 6.6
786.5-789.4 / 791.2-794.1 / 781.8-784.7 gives 6.9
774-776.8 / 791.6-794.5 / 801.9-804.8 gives 6.8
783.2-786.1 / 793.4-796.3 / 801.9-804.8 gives 6.5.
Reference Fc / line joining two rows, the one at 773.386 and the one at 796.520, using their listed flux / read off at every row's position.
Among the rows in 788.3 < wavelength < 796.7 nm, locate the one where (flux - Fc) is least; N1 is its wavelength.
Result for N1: 796.520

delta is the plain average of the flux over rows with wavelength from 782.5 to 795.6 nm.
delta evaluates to 34.1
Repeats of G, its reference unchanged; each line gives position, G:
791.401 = -1.81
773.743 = -1.19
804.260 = -2.52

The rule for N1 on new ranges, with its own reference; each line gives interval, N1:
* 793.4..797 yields 796.887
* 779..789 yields 785.953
